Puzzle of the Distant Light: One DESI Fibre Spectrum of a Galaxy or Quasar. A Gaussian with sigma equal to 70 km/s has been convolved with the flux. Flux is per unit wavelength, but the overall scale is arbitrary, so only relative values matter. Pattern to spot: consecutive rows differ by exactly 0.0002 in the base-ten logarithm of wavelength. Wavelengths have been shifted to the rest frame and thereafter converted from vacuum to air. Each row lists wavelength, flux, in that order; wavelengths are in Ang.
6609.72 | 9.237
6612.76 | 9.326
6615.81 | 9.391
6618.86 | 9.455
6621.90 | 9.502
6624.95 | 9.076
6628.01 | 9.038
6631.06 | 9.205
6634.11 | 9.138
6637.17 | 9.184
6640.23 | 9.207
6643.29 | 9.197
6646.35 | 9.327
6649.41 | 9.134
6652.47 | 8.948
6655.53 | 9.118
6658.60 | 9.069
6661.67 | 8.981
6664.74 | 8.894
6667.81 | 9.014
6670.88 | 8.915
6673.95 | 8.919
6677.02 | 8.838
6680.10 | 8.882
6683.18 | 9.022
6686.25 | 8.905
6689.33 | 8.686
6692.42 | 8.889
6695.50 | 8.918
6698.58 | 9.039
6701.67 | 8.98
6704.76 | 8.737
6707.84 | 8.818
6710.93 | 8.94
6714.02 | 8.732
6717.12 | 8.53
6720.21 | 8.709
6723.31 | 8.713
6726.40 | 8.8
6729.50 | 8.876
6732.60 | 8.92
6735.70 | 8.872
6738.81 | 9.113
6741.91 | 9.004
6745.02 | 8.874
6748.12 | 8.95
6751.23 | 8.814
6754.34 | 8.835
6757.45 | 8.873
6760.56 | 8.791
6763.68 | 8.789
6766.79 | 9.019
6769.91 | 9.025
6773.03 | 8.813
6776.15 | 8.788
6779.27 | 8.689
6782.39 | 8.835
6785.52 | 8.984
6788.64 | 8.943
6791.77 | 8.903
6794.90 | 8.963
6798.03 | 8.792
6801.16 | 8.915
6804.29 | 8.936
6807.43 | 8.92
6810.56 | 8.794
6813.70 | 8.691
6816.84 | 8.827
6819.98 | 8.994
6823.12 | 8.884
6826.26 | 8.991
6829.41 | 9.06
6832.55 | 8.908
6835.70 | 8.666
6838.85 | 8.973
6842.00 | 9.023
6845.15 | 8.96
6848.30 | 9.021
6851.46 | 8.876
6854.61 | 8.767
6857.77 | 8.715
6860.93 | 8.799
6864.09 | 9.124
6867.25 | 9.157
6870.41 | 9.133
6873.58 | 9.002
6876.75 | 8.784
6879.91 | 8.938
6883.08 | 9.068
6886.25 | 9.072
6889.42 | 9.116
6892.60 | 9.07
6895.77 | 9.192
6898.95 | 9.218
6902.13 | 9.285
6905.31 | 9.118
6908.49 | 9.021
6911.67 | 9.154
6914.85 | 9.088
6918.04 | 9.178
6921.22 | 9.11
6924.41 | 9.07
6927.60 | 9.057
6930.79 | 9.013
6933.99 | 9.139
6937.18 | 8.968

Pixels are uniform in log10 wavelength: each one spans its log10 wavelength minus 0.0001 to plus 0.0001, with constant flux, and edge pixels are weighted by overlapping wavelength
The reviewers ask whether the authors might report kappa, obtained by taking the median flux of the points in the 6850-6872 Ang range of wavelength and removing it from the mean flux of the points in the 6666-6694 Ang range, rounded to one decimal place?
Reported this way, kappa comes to 0.0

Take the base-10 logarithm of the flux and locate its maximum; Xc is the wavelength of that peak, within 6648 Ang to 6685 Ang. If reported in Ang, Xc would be 6649.41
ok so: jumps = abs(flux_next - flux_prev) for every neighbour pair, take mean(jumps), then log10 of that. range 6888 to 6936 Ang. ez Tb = -1.10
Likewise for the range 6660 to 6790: -0.97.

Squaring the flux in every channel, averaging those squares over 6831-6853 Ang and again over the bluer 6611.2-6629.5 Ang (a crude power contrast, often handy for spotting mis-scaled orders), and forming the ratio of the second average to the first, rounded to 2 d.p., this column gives 1.09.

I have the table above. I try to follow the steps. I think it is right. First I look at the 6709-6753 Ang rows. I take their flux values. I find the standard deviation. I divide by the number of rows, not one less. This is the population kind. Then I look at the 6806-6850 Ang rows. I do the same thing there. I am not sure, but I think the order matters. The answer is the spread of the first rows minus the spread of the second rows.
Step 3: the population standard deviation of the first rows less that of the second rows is 0.0221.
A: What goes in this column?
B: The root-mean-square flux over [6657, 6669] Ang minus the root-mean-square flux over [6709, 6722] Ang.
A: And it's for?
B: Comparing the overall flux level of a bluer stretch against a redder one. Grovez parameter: 0.26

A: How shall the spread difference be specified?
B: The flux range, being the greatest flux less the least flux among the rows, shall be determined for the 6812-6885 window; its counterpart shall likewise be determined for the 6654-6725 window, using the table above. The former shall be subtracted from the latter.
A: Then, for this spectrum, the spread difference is 0.10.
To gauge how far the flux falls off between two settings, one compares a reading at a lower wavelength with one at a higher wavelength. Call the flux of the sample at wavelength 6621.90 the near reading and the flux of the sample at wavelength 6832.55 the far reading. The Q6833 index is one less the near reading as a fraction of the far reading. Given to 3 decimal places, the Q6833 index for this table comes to -0.067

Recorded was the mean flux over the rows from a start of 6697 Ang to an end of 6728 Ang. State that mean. 8.80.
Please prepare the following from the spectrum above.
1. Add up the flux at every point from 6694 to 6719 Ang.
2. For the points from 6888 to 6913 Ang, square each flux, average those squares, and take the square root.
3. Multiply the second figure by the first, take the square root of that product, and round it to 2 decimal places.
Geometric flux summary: 25.43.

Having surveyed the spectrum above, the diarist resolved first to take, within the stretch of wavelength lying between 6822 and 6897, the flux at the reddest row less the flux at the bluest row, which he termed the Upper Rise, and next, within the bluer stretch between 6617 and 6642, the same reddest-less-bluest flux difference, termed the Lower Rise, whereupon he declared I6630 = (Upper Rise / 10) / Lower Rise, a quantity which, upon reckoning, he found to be -0.12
